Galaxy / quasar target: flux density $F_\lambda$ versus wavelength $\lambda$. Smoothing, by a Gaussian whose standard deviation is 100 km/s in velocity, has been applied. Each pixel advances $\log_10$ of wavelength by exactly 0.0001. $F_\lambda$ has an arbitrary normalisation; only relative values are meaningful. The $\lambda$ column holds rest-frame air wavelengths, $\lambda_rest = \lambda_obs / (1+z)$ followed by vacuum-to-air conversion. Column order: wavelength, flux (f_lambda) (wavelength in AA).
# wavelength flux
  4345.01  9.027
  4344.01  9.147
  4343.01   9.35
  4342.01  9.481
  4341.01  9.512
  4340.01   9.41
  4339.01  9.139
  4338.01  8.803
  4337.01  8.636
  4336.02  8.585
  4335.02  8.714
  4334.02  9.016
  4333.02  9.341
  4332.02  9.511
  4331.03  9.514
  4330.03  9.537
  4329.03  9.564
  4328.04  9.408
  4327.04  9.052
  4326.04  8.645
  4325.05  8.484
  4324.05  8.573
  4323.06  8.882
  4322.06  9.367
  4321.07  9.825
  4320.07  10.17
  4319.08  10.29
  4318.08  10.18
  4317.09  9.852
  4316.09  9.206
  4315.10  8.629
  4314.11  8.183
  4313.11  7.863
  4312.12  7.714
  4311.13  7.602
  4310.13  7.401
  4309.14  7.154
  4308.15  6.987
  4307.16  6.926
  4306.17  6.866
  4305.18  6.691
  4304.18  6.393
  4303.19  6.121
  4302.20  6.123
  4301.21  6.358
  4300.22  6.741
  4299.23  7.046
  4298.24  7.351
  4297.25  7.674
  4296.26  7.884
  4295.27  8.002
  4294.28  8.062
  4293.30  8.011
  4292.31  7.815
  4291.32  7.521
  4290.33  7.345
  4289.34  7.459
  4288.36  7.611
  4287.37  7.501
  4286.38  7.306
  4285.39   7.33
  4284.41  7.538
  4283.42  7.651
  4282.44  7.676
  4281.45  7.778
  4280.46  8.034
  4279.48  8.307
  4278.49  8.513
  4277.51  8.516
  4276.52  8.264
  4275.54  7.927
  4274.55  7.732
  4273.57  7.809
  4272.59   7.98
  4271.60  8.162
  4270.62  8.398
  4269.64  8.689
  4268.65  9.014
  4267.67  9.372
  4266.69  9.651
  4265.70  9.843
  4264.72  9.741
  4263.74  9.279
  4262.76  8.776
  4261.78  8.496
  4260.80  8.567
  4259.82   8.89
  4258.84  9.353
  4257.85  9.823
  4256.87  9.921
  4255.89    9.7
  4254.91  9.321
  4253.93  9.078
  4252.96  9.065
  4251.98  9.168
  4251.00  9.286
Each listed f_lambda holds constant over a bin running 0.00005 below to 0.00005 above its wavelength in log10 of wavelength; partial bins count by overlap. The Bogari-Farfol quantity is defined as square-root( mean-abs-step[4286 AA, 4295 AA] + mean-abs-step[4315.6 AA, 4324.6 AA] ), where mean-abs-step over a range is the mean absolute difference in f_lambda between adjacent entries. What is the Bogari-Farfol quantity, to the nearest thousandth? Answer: 0.715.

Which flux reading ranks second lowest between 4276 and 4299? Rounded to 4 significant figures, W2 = 7.330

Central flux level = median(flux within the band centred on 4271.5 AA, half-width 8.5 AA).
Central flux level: 8.5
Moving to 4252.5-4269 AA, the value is 9.3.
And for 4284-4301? 7.5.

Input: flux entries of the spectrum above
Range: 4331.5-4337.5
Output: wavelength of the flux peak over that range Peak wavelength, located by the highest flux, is 4332.02 AA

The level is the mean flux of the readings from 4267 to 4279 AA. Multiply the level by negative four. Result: -33.5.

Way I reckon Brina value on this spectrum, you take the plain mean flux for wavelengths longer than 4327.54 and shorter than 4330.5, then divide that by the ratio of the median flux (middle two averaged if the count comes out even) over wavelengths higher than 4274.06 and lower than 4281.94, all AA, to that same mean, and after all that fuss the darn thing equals 11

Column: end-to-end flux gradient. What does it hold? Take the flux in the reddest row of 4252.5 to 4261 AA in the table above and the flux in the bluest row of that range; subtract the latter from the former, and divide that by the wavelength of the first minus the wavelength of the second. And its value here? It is -0.06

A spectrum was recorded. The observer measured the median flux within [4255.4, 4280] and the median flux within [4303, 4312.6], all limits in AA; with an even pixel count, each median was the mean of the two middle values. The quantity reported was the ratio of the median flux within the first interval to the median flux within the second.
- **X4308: 1.25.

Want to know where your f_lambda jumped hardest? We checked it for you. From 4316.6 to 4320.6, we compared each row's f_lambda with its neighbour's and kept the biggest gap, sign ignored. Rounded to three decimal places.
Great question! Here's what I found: 0.328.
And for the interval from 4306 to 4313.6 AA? 0.247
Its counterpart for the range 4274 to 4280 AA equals 0.337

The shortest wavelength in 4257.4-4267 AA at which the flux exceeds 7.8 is 4257.85 AA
